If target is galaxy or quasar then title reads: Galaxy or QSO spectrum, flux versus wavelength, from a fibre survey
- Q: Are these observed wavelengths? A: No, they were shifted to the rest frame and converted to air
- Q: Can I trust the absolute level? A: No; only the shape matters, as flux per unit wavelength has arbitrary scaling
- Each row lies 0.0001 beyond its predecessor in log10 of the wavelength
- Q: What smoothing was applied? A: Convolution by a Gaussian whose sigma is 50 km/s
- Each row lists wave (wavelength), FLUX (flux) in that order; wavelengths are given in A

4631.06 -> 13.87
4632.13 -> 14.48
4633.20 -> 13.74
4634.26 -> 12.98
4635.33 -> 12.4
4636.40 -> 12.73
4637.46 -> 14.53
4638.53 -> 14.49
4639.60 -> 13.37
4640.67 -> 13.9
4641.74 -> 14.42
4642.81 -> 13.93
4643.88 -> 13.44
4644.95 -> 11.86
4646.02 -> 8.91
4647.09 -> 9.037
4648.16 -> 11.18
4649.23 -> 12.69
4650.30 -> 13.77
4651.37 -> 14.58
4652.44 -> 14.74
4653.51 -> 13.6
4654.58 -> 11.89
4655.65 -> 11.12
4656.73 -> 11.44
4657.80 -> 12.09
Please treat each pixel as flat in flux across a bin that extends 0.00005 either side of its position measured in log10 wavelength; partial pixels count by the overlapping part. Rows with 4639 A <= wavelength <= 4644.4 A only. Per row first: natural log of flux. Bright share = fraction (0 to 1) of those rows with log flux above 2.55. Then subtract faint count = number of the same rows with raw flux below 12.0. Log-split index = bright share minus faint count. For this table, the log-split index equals 1.0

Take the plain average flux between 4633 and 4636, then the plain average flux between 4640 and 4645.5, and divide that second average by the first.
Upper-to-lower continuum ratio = 1.04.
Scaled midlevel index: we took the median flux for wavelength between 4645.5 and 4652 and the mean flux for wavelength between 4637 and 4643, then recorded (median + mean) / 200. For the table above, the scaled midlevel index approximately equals 0.130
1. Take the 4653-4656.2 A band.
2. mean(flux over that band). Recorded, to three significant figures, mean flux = 12.2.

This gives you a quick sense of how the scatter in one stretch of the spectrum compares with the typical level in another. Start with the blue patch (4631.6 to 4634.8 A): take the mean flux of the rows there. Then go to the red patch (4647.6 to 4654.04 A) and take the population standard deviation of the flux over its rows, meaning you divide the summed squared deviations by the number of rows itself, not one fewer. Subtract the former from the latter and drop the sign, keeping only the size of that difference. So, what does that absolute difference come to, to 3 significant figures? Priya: 12.5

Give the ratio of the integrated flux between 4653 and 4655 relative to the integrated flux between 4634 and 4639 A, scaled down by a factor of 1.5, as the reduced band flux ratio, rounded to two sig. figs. 0.25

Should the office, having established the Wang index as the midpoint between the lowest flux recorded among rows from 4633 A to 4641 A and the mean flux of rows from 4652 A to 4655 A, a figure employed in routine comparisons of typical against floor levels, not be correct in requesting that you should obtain 12.9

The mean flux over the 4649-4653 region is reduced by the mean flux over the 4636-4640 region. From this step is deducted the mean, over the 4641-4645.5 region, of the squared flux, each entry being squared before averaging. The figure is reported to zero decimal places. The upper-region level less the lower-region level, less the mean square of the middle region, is -181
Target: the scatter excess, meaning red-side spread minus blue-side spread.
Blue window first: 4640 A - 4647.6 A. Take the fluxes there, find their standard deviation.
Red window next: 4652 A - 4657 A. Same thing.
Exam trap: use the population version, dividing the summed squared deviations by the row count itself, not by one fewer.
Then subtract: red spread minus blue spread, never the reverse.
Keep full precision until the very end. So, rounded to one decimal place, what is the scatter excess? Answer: -0.8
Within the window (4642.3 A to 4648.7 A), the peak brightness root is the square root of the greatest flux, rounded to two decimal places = 3.73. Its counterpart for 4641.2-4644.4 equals 3.80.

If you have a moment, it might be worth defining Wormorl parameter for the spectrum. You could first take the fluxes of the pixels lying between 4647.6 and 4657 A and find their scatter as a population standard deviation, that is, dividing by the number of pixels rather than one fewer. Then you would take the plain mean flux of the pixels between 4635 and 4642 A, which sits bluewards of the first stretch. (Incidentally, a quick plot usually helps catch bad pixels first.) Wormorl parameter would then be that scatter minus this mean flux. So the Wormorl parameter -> -12.3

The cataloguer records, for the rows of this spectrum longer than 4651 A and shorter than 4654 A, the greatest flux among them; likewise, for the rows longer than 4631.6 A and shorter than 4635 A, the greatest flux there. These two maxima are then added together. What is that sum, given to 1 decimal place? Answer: 29.2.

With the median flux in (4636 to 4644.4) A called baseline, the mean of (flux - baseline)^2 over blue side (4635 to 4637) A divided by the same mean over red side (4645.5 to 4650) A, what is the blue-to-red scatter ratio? 0.13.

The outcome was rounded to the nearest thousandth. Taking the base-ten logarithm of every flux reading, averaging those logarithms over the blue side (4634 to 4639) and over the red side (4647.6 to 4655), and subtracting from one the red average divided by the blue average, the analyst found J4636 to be 0.007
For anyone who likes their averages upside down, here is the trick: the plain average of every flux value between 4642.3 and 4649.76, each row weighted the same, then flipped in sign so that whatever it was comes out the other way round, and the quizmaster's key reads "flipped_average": -11.6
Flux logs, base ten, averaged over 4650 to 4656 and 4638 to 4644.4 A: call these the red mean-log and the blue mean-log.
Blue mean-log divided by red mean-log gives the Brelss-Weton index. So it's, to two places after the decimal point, 1.02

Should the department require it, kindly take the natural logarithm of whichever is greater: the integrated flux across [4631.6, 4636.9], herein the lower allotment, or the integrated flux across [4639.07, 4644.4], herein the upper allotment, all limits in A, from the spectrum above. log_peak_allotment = 4.30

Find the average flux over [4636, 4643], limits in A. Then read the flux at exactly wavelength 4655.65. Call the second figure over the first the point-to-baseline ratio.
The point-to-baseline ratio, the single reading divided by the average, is 0.80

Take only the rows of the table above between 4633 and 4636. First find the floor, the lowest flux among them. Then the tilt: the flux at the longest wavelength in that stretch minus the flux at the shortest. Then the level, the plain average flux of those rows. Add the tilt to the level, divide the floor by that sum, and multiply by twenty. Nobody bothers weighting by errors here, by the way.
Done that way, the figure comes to 21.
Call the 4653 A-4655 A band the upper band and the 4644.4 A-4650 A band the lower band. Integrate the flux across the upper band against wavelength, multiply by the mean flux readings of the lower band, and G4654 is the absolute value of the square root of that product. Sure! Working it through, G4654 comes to 17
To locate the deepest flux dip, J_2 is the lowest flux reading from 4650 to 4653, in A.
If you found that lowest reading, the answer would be 13.77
